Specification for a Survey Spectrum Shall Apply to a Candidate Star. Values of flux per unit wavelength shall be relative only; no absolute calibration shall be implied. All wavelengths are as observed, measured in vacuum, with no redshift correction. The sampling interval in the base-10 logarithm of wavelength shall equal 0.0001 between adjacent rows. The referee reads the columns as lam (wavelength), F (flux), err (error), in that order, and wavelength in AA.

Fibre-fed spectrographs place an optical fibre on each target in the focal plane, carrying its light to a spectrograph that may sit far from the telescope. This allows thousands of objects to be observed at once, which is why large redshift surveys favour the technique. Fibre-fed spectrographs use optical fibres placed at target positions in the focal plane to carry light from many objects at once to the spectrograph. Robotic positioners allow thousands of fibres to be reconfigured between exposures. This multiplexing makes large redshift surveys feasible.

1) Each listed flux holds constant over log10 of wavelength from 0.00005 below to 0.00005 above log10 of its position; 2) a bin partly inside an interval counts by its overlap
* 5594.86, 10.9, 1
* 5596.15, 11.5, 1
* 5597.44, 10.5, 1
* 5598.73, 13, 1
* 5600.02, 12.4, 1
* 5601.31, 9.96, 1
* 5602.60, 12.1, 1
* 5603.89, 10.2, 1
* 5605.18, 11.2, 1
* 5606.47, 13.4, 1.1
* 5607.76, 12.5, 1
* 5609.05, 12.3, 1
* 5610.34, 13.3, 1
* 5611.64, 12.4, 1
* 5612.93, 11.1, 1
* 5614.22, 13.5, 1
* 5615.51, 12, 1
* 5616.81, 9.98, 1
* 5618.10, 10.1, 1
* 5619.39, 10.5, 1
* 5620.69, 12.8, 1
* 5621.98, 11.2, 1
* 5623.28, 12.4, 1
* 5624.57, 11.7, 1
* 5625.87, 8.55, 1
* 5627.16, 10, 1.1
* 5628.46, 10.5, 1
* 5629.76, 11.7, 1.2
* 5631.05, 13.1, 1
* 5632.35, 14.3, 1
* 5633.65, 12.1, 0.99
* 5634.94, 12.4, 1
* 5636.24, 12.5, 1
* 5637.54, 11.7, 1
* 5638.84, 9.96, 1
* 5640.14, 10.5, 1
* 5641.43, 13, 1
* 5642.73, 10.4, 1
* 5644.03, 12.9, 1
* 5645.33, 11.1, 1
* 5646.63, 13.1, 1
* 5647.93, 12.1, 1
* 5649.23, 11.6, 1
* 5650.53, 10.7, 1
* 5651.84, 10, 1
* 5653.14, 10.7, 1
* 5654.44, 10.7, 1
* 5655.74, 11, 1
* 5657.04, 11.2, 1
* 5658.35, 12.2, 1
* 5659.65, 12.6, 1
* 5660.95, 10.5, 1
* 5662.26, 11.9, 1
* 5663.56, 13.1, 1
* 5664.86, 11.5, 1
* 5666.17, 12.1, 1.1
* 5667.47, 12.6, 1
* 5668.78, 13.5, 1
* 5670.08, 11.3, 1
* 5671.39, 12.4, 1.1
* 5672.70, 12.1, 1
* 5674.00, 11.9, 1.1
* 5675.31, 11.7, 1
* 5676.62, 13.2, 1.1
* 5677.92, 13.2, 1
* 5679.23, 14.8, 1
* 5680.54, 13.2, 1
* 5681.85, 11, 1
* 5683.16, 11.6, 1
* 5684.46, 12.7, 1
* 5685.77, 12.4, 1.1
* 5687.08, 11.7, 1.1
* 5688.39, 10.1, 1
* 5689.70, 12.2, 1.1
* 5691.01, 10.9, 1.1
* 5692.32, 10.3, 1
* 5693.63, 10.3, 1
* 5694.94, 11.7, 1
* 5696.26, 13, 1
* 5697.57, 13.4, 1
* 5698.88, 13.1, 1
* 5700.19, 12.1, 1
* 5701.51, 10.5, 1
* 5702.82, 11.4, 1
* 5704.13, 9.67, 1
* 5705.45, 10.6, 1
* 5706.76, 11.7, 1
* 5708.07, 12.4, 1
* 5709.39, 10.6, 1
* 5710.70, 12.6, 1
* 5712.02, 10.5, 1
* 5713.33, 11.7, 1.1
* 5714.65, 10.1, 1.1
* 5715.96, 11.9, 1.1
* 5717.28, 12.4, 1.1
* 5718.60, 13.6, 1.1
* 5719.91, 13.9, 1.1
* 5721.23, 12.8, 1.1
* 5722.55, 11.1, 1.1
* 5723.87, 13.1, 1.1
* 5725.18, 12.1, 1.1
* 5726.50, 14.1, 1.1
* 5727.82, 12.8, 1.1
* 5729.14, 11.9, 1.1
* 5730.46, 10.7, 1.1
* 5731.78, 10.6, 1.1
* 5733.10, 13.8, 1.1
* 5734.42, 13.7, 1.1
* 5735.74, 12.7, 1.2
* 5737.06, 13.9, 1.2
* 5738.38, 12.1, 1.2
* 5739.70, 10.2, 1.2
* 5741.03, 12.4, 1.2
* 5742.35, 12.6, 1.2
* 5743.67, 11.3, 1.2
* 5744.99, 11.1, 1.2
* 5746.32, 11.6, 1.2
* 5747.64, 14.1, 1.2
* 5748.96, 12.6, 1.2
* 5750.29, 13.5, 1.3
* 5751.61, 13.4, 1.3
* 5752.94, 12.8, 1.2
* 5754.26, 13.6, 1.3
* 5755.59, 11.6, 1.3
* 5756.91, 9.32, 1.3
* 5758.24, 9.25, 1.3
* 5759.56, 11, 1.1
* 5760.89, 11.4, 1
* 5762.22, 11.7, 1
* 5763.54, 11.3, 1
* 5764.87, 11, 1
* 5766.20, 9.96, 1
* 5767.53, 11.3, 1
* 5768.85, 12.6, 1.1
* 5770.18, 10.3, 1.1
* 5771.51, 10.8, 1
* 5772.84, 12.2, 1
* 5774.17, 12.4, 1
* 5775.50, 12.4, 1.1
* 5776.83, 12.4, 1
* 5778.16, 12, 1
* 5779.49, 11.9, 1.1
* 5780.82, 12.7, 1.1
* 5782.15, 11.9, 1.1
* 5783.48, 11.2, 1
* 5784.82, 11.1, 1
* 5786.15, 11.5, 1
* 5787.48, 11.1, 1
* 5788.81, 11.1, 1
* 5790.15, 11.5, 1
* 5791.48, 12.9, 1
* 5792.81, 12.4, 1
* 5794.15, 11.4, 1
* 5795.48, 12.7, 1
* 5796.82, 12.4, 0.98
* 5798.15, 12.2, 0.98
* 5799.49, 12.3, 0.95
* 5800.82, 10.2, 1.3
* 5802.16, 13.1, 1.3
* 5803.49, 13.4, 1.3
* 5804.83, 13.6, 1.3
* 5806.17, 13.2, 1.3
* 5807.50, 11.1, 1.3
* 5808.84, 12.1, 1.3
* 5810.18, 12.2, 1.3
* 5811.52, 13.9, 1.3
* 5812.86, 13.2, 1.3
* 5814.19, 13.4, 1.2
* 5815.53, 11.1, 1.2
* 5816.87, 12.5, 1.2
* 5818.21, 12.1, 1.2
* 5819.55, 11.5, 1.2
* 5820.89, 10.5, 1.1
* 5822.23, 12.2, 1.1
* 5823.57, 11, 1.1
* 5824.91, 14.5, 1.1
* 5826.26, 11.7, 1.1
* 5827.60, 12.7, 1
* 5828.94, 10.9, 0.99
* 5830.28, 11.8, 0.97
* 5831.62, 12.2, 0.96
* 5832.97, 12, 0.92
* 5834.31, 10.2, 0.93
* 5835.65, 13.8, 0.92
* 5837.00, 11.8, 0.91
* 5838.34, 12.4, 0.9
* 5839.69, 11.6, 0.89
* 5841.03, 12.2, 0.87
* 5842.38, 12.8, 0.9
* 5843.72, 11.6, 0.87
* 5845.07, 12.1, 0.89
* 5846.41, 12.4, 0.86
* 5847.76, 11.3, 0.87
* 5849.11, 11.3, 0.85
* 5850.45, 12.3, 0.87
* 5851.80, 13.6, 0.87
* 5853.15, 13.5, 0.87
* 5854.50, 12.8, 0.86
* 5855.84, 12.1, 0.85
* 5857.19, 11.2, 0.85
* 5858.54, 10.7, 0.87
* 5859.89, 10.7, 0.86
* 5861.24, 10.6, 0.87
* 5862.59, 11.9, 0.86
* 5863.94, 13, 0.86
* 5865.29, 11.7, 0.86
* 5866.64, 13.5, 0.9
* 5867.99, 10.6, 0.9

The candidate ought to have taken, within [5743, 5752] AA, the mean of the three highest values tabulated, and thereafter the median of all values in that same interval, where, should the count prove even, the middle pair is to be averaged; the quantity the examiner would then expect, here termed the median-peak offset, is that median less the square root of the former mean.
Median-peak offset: 8.9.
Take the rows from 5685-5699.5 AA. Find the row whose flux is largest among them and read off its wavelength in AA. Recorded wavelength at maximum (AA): 5697.57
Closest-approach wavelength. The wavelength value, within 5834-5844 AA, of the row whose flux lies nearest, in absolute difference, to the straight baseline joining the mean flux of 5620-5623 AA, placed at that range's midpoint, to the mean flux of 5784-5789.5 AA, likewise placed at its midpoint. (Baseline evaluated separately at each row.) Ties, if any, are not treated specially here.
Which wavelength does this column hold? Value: 5839.69 AA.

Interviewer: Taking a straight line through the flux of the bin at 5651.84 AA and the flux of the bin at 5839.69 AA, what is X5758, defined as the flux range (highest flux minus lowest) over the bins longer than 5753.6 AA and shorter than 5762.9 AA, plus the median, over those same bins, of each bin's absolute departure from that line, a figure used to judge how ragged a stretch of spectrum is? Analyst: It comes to 5.1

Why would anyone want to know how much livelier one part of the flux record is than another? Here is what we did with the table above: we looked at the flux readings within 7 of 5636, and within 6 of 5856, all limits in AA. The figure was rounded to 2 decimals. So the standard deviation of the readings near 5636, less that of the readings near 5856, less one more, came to -0.89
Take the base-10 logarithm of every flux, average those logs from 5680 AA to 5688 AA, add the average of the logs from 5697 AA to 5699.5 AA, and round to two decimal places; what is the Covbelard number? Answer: 2.20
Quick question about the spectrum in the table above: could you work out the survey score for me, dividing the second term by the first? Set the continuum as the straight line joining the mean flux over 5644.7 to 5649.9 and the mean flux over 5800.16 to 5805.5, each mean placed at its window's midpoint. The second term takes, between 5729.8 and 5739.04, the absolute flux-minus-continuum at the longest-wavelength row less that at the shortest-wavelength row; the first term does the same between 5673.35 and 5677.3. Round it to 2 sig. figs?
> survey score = -1.5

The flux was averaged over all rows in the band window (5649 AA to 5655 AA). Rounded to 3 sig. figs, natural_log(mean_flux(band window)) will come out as 2.37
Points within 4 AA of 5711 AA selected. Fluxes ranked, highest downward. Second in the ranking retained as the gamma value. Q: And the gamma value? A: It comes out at 12.4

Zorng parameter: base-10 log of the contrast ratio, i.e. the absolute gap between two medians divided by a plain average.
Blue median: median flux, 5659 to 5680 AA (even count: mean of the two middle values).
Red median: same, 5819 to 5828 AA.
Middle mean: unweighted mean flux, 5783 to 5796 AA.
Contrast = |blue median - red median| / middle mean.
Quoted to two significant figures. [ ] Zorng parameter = -1.3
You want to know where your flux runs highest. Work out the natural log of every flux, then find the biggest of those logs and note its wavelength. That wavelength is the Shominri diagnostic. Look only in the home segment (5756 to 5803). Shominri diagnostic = 5802.16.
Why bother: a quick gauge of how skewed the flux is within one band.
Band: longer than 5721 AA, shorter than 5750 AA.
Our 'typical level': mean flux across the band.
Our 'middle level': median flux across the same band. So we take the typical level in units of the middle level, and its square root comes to 0.993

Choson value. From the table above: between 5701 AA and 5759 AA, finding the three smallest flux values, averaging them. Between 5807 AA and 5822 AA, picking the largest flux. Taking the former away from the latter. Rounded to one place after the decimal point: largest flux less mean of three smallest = 4.5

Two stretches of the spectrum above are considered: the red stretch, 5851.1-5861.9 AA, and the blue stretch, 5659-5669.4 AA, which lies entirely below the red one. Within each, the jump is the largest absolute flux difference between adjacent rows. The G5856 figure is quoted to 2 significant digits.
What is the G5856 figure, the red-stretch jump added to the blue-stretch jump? 3.0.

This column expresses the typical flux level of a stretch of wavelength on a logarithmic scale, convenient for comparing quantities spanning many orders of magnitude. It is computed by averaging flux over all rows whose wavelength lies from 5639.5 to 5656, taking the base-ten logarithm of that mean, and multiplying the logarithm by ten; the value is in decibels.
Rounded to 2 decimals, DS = 10.56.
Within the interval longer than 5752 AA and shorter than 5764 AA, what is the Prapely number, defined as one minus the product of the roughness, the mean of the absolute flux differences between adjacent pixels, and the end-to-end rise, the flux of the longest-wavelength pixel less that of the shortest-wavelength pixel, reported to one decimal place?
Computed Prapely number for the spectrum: 2.5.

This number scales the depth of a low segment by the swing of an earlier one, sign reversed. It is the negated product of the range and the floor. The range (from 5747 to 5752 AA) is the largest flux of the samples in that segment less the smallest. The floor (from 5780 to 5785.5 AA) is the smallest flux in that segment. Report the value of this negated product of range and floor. -17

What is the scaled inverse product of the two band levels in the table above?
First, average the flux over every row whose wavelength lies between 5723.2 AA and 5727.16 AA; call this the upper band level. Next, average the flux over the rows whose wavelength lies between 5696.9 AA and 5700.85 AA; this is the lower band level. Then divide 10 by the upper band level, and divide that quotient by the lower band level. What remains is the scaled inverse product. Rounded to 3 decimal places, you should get 0.059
